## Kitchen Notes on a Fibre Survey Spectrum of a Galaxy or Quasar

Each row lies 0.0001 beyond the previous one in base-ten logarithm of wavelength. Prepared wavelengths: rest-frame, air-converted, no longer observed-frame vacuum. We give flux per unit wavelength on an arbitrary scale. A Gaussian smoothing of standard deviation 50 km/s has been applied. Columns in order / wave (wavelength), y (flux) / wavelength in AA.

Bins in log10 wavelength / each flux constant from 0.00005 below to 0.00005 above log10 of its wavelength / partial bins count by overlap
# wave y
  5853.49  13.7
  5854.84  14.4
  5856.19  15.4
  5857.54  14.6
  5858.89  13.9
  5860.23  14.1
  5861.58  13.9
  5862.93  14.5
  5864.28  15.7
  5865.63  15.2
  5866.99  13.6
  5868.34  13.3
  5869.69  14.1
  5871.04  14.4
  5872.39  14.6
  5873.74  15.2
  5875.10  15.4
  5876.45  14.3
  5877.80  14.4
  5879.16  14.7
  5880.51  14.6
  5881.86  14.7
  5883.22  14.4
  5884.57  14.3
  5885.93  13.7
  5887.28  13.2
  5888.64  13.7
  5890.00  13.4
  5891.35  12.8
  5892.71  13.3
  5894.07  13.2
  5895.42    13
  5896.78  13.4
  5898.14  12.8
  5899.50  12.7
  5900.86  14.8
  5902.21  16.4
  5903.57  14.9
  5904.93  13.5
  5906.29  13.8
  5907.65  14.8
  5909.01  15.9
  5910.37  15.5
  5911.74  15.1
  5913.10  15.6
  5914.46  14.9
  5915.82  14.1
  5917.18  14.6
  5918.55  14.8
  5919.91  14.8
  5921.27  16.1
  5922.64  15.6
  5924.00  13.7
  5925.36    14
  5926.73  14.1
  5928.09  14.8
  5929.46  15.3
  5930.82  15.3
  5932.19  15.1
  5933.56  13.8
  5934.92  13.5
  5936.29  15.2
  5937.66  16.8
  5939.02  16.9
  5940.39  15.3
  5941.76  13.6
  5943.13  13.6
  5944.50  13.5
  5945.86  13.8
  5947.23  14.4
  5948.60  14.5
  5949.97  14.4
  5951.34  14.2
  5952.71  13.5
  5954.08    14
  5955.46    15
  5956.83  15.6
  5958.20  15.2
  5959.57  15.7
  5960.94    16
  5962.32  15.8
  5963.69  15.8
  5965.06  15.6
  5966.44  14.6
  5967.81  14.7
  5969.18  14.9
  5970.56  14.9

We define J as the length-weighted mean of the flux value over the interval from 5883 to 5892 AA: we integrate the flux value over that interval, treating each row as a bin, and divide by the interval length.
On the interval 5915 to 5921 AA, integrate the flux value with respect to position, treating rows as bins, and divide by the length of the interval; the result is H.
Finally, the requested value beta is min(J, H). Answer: 13.6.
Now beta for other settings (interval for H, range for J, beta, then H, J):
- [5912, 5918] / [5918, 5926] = 14.8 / 14.8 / 14.9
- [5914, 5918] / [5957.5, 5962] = 14.5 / 14.5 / 15.6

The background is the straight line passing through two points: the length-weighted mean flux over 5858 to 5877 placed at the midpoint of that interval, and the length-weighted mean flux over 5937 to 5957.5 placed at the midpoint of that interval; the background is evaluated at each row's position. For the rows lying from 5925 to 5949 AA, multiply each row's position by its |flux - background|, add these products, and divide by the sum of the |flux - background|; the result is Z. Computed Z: 5937.4 AA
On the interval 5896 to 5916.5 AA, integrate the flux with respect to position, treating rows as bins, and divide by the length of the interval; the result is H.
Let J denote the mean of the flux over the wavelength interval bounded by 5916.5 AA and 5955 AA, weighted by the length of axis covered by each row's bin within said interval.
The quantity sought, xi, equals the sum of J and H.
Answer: 29.2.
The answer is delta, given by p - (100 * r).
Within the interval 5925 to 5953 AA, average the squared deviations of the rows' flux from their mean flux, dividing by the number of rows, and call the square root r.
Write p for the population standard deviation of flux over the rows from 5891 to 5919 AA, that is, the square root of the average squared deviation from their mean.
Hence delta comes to -96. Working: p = 1.09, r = 0.98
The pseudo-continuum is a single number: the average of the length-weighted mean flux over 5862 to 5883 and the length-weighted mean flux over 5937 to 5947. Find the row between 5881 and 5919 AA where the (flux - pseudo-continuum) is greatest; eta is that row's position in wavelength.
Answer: 5902.21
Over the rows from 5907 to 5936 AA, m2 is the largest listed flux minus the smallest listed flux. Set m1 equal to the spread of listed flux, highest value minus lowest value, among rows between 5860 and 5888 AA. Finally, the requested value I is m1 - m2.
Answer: -0.1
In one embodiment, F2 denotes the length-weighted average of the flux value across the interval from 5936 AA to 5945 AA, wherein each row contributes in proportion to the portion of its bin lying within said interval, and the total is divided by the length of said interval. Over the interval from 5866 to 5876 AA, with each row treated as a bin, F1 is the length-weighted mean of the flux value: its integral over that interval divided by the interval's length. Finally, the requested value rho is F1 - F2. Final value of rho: -0.6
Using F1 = 14.4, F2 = 15.0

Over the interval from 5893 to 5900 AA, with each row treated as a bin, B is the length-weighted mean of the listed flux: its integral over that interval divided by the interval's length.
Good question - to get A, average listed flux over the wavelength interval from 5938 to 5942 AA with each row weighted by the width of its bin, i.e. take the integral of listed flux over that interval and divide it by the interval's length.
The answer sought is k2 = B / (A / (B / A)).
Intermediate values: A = 15.6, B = 13.0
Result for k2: 0.70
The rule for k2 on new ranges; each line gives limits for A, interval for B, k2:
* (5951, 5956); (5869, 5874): 1.06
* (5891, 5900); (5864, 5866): 1.40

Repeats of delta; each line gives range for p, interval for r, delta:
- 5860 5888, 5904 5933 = -71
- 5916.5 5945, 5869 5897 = -71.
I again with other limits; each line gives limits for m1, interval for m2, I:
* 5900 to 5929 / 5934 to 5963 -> -0.5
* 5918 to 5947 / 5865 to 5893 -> 0.8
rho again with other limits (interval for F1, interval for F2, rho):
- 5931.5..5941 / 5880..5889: 1.1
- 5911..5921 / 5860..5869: 0.6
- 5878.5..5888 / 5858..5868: -0.1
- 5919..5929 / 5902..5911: -0.1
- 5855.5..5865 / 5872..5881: -0.2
